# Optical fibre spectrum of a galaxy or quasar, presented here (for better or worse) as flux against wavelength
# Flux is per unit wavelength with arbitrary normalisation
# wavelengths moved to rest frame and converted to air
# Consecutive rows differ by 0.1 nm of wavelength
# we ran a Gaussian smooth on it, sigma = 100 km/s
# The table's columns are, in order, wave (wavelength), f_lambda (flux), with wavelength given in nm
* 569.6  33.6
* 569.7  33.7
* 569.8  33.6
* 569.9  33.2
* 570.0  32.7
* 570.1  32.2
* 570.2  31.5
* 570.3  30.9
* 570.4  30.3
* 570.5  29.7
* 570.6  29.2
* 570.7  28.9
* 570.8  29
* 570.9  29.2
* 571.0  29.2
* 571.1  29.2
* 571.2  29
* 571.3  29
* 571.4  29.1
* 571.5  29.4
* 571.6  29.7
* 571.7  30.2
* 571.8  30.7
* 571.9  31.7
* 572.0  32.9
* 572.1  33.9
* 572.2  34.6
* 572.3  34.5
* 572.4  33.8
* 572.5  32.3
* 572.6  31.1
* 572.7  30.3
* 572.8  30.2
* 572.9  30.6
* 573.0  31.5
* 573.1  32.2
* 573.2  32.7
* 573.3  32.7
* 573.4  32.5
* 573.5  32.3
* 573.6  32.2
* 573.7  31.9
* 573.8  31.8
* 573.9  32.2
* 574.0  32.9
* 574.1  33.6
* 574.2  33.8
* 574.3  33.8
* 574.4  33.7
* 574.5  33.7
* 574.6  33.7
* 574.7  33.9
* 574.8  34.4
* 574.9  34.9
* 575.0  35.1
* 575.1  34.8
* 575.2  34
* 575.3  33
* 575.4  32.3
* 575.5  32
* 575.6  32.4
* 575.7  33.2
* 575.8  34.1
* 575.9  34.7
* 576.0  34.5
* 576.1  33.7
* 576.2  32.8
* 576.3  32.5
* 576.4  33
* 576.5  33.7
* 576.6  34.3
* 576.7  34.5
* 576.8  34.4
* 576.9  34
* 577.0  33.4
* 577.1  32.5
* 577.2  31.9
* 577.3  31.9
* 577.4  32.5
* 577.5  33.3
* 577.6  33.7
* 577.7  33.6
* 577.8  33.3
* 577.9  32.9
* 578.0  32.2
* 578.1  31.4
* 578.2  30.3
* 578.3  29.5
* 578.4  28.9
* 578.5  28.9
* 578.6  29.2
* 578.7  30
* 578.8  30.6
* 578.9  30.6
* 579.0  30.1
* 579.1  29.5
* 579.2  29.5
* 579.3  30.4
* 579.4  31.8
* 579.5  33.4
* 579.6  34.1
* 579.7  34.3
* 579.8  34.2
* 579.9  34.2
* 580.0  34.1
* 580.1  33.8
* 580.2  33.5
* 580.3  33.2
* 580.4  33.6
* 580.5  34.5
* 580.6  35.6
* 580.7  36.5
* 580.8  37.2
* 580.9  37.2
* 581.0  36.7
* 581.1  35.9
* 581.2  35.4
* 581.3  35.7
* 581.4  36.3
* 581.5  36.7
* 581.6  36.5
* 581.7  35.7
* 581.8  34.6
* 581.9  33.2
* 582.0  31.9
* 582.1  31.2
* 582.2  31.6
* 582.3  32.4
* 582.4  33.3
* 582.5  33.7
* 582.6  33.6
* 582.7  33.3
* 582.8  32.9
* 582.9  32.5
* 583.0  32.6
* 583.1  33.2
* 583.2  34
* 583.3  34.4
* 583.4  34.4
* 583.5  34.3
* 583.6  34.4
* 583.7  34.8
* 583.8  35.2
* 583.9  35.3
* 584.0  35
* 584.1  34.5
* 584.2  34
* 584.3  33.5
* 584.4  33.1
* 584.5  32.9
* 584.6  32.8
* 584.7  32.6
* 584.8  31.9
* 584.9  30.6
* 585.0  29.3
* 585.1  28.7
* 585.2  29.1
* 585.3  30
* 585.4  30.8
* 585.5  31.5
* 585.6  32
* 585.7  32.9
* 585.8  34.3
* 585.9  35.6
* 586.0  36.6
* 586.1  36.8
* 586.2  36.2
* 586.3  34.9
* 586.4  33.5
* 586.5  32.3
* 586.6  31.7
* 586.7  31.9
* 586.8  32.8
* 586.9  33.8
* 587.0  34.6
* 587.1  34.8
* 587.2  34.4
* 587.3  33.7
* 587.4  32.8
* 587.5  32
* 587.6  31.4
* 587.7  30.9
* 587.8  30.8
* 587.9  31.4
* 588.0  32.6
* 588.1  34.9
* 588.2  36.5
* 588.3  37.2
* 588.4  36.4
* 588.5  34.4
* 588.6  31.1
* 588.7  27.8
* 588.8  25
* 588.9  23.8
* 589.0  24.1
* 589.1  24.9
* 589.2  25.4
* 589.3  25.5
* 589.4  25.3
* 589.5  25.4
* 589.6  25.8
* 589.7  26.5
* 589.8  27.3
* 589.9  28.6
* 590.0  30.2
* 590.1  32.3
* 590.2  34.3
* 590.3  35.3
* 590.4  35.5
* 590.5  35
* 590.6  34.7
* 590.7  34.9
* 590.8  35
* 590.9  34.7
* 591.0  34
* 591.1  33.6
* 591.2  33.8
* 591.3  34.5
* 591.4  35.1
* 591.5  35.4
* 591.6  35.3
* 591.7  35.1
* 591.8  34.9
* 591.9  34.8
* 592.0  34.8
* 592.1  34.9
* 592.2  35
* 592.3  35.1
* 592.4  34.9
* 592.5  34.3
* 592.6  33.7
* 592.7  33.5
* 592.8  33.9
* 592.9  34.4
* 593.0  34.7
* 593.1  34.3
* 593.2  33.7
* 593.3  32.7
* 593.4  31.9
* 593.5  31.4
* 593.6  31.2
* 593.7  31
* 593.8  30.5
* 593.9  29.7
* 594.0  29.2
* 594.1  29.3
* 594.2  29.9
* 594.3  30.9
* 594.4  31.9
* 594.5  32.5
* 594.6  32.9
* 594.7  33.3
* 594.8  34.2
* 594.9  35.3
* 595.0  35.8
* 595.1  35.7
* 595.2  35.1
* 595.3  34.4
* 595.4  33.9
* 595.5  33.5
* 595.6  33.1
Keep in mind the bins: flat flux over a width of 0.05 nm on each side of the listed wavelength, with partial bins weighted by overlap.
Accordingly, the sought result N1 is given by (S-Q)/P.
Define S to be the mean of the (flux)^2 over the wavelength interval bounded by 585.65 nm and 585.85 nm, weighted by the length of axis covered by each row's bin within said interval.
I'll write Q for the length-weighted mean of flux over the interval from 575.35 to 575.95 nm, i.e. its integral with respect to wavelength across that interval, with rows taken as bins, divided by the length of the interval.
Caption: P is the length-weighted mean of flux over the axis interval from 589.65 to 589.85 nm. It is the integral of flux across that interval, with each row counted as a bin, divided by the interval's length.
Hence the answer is 40.8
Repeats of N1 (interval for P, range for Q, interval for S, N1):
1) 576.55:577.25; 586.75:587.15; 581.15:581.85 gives 37.3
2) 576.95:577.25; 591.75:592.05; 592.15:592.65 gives 35.7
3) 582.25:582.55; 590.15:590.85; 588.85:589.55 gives 17.7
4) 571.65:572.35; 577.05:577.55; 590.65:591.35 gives 35.2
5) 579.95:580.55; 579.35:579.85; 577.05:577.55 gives 30.1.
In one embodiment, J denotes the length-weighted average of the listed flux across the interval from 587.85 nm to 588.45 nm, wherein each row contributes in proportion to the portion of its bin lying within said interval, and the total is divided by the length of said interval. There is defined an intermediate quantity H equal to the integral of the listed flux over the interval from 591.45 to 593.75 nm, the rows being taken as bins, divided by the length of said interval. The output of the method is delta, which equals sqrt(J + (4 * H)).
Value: 13.1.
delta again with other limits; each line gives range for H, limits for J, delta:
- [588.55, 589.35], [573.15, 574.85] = 11.7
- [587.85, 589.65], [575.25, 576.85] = 12.3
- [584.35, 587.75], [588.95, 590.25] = 12.6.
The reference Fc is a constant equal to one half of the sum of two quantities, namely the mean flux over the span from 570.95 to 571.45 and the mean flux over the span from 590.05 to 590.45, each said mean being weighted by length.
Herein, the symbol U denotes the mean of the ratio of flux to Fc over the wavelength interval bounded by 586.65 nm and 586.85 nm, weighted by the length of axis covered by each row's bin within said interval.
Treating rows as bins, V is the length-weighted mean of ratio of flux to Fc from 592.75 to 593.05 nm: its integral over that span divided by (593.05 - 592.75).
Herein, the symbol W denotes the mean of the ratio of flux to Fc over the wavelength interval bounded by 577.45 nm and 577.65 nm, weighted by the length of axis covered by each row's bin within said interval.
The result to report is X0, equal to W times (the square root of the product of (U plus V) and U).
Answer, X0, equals 1.55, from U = 1.02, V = 1.08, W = 1.06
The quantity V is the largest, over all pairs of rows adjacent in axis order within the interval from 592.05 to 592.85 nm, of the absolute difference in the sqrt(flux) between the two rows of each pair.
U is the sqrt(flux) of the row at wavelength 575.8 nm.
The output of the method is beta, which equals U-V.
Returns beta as 5.79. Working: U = 5.840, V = 0.051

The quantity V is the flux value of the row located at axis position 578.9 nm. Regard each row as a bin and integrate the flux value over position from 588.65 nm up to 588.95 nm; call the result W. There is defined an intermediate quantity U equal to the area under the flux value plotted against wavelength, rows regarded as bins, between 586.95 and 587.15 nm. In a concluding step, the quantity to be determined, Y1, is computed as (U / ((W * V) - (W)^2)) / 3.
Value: 0.013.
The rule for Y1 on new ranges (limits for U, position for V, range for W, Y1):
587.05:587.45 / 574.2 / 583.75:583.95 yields 0.024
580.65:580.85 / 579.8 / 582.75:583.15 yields 0.009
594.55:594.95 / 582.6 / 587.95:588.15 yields 0.025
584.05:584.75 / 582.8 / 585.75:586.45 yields 0.039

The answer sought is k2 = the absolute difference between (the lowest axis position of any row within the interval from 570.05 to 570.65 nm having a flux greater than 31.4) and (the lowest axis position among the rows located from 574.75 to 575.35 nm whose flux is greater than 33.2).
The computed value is 4.70 nm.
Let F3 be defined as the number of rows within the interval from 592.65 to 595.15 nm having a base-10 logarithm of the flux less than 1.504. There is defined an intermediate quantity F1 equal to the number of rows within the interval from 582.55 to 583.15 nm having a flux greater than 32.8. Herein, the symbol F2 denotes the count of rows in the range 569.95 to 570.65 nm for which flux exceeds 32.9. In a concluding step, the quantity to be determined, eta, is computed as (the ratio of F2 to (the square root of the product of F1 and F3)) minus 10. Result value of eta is -10.0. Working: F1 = 4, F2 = 0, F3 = 11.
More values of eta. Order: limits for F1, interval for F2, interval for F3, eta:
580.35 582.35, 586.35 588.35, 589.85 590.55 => -8.4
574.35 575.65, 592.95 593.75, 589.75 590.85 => -9.5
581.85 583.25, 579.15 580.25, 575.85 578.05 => -8.0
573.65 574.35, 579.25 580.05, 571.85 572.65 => -7.9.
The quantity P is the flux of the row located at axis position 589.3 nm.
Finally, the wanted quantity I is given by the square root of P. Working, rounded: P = 25.5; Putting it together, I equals 5.05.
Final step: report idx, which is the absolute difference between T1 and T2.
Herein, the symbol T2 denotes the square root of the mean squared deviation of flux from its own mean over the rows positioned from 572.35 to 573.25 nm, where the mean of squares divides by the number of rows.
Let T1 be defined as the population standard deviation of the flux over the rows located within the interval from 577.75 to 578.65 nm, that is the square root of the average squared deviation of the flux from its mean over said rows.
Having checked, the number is 0.51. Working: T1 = 1.66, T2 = 1.1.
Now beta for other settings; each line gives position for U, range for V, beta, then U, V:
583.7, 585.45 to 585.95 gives 5.78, 5.899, 0.121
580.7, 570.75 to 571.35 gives 6.02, 6.042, 0.019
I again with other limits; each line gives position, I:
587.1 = 5.90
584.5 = 5.74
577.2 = 5.65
